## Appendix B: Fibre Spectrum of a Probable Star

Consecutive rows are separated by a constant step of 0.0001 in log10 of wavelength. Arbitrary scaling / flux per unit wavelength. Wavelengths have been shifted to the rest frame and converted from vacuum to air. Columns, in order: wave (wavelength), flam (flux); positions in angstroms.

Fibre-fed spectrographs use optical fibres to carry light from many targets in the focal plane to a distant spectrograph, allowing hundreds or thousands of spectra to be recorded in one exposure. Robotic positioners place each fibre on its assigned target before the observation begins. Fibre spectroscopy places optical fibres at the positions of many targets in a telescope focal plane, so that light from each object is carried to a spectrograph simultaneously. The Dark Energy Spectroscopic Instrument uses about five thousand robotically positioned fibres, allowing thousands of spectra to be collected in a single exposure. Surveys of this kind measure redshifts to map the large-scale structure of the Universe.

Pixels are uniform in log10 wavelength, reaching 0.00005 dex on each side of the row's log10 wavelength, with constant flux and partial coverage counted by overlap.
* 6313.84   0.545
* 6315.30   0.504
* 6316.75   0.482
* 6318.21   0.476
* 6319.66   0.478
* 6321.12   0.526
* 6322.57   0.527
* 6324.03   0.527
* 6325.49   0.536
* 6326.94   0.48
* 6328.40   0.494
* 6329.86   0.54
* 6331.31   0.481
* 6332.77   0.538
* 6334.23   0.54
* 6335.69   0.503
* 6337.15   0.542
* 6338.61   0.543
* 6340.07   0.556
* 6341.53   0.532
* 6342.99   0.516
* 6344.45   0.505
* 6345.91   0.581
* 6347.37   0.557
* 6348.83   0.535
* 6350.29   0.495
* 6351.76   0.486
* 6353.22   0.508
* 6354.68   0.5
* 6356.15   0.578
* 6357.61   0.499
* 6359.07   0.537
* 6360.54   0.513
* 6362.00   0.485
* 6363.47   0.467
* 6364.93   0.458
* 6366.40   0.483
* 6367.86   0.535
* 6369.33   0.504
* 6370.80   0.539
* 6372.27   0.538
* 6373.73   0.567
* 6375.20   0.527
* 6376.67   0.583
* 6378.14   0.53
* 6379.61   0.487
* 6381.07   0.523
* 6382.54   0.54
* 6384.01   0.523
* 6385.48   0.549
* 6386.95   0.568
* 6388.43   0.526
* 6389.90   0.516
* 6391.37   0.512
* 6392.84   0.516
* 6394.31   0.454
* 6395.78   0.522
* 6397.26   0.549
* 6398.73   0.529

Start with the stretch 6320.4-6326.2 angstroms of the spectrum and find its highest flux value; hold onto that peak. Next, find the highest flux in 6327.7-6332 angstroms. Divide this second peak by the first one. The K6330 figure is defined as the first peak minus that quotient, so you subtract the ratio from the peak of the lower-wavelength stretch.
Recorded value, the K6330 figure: -0.47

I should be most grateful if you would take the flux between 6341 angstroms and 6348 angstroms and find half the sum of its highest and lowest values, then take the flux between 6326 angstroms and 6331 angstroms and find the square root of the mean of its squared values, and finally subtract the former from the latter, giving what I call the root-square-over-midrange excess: -0.04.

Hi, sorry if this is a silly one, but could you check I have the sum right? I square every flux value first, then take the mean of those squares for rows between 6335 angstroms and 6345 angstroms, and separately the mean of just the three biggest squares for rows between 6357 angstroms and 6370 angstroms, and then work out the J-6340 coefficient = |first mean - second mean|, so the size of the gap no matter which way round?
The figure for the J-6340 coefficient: 0.00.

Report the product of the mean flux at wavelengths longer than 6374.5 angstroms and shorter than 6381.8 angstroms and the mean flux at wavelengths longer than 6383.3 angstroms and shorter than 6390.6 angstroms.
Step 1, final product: 0.284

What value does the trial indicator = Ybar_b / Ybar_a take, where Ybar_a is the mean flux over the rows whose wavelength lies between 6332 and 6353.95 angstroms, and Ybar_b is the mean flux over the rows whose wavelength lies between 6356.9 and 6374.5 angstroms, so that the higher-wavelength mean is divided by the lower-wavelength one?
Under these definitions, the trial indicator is 0.965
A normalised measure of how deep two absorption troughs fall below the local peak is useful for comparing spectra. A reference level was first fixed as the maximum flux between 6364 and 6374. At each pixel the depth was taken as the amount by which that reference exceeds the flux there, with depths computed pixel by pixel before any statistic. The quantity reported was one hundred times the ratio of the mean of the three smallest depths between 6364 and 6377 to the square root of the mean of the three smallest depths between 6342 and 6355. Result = 4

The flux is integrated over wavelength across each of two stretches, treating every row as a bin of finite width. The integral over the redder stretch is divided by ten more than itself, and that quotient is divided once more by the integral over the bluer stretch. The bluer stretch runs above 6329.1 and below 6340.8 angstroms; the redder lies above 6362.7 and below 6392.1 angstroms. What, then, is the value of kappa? 0.10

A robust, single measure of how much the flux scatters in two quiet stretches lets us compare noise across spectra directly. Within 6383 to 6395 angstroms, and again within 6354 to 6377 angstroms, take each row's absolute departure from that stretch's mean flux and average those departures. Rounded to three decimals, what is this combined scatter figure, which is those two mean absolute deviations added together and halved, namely 0.026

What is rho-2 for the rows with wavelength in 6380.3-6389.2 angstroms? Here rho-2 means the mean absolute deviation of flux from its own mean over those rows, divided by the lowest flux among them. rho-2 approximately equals 0.027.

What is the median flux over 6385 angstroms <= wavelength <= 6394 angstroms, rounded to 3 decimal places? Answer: 0.521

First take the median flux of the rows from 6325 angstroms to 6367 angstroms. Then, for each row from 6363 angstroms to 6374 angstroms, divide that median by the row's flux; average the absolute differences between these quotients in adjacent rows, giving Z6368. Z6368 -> 0.051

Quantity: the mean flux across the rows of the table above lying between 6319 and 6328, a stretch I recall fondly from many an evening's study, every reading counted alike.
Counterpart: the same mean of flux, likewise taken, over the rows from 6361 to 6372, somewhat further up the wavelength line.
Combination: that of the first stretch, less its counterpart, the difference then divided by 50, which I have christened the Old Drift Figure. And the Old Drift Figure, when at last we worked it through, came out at 0.0003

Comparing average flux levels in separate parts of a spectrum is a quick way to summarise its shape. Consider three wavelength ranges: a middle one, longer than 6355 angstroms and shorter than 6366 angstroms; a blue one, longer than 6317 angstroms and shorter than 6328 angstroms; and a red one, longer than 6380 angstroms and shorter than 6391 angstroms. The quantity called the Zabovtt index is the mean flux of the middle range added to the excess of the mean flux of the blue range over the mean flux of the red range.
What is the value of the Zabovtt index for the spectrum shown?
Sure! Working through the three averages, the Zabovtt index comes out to 0.477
